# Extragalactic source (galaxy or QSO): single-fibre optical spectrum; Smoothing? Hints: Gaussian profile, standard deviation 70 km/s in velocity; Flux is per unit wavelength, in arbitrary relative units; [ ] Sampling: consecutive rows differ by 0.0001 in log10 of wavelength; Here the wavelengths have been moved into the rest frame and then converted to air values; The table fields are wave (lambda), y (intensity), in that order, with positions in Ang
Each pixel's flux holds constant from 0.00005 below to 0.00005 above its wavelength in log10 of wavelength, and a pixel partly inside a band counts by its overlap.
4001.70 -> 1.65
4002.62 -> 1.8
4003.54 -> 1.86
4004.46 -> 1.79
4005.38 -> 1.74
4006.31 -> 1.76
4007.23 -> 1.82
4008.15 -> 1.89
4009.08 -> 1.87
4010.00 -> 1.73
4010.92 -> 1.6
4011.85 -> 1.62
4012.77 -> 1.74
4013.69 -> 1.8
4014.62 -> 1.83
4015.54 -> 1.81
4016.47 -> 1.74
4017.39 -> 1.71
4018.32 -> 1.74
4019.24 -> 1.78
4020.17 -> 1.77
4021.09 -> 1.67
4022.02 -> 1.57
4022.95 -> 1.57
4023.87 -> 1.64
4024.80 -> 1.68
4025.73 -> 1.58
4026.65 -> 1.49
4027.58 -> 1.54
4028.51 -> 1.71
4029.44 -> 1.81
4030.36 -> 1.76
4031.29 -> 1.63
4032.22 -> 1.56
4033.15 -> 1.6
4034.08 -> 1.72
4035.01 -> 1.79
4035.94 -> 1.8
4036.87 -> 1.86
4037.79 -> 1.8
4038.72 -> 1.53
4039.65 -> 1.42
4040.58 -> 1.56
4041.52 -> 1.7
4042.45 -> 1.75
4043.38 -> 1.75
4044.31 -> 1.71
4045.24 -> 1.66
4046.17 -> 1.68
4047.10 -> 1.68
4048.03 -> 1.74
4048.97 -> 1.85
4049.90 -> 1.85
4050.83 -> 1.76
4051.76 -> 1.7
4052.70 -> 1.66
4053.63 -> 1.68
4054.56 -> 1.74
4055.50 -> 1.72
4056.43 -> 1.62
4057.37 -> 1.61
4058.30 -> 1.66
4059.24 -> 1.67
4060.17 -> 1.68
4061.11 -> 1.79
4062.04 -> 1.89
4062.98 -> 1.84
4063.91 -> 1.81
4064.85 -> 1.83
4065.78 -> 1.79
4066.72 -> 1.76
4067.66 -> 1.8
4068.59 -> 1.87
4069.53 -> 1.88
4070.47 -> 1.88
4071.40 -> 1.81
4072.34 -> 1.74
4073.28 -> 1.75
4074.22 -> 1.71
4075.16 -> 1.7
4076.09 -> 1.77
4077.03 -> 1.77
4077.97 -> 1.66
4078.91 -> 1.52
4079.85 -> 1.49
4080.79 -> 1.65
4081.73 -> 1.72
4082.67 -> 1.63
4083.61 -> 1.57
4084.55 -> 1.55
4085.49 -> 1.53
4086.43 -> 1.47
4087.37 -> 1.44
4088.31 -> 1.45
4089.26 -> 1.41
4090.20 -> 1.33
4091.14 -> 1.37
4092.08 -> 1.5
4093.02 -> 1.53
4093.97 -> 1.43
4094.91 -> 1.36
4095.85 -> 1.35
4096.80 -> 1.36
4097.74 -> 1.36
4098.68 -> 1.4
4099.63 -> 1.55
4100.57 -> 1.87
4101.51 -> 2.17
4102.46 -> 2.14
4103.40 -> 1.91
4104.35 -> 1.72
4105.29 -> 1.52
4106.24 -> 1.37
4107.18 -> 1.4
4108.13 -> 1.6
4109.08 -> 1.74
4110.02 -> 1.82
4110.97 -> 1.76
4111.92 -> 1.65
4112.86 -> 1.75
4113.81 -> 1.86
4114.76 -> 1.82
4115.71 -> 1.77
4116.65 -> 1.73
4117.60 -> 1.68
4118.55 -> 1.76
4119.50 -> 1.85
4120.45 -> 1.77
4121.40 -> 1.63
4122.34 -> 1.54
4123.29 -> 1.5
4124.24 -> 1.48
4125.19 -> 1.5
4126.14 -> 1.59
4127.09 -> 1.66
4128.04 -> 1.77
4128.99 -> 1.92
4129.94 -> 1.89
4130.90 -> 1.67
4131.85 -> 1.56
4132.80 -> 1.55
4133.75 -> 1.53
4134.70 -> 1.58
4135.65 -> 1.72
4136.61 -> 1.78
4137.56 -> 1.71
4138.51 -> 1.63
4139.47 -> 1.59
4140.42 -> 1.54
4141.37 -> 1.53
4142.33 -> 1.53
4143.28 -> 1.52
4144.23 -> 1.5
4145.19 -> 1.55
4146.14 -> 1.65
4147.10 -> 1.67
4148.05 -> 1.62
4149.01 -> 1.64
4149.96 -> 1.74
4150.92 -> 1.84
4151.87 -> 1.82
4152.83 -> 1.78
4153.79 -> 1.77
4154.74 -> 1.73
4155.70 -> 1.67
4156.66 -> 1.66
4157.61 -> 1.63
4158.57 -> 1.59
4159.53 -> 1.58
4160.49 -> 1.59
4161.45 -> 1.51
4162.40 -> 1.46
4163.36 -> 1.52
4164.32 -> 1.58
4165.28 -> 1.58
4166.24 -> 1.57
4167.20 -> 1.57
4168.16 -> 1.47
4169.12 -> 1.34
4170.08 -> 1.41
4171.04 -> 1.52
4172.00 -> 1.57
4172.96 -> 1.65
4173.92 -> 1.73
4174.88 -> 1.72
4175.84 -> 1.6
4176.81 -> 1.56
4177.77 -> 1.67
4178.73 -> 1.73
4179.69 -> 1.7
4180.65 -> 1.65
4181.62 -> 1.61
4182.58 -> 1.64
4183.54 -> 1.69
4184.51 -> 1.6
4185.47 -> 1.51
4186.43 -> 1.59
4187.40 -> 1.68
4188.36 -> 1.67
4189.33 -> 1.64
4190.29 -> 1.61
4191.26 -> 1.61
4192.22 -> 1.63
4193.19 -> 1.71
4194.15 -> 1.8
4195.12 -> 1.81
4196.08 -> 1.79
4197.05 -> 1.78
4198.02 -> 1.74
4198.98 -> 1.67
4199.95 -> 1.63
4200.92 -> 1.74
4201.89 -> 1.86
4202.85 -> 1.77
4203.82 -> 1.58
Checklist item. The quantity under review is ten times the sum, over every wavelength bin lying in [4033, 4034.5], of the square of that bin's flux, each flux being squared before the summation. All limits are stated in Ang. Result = 55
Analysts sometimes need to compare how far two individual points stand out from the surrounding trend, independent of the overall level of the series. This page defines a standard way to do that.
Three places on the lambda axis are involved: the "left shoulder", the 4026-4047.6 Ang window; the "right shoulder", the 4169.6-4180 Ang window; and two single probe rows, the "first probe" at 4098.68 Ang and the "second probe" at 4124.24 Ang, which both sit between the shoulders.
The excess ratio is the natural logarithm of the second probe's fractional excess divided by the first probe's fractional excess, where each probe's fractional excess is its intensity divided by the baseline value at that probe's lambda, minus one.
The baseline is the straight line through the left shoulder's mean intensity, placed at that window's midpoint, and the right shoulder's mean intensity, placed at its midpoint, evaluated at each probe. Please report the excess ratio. -0.4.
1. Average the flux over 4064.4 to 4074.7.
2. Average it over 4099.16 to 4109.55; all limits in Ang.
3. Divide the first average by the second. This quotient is 1.04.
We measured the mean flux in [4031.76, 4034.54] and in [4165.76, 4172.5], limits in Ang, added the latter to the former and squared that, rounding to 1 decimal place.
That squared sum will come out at 9.7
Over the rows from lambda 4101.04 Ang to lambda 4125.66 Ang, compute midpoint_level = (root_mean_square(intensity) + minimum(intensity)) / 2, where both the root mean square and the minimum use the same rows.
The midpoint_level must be 1.54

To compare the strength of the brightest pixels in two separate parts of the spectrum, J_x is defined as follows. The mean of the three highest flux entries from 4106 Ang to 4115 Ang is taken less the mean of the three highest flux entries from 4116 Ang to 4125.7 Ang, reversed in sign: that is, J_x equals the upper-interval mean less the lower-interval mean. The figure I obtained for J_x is -0.040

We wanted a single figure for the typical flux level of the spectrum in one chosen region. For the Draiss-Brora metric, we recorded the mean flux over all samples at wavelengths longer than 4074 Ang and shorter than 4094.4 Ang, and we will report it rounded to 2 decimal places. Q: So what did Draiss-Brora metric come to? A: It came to 1.55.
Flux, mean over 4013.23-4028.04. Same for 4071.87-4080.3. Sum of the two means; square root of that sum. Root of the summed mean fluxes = 1.833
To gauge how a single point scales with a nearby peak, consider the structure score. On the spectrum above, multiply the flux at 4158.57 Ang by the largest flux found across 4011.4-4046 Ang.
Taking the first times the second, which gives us 2.96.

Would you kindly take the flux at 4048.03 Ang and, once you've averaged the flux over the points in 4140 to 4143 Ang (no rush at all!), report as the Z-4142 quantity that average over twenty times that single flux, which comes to 0.044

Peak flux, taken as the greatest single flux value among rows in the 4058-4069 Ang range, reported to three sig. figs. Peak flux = 1.89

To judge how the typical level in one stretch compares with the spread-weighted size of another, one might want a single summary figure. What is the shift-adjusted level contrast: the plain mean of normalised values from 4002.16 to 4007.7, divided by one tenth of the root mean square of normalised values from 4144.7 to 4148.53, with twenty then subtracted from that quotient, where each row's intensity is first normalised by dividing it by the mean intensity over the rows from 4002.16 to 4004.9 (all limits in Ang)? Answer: -8.9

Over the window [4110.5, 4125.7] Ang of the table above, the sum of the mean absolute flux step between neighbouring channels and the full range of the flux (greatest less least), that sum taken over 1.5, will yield 0.30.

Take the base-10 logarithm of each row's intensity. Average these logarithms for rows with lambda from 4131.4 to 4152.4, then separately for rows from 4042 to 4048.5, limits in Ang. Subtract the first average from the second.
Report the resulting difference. 0.022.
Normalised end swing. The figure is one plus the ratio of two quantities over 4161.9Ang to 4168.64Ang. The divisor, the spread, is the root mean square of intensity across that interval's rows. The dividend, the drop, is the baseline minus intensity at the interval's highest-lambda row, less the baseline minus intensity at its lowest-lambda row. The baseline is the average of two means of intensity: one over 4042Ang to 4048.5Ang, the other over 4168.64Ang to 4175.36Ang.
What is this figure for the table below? 0.99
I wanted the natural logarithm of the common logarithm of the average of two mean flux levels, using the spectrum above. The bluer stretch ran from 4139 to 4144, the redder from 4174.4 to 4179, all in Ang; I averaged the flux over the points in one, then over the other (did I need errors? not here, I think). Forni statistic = -1.59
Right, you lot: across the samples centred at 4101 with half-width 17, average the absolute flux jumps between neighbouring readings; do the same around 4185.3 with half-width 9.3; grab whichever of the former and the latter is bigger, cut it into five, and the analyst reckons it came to 0.019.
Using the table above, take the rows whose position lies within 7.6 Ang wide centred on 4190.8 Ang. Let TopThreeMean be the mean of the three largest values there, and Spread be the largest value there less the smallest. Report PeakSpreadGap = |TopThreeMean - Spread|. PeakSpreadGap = 1.54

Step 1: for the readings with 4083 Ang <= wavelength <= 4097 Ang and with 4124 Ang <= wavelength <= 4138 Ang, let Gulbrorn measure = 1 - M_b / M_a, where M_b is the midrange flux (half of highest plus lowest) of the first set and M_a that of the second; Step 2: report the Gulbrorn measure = 0.147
